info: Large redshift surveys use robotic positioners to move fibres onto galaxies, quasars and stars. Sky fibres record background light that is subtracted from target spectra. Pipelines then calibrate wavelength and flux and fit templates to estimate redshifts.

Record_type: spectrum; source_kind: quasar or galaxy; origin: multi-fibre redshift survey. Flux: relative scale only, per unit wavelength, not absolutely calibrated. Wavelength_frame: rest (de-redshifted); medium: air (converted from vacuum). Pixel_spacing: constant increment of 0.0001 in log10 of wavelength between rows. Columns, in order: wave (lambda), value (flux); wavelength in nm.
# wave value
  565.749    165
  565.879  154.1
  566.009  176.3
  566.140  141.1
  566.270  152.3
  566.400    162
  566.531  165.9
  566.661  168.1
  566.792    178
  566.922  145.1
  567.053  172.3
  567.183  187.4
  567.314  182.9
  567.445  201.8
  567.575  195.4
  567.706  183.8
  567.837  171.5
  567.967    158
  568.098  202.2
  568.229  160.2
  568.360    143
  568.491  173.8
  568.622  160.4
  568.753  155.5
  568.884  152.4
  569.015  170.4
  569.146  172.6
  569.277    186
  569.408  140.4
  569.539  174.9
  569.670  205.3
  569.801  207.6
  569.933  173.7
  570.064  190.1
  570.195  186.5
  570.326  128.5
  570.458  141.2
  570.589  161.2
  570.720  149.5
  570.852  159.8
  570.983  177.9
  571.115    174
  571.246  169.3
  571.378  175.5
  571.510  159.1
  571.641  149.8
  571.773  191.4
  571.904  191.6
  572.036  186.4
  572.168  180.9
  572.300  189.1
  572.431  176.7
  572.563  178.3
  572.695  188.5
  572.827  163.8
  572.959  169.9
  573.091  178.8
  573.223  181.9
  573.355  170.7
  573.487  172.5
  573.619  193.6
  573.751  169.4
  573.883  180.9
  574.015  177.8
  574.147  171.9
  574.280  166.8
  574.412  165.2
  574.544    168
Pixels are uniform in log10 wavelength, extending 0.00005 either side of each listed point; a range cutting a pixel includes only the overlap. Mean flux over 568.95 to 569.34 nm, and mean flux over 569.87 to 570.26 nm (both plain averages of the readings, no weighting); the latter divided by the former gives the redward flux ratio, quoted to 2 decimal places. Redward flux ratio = 1.04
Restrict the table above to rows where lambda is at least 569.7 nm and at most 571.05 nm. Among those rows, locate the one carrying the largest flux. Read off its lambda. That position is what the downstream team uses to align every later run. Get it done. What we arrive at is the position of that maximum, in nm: 569.801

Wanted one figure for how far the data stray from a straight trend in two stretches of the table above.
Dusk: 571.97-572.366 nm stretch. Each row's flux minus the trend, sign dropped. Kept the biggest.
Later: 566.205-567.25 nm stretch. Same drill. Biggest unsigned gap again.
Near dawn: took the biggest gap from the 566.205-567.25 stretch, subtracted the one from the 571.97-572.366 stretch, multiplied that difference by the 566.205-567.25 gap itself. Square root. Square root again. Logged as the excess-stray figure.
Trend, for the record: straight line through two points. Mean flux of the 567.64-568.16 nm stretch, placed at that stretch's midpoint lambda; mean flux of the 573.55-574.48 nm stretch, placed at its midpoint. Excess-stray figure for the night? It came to 5.2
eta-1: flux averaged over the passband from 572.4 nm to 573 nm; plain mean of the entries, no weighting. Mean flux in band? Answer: 175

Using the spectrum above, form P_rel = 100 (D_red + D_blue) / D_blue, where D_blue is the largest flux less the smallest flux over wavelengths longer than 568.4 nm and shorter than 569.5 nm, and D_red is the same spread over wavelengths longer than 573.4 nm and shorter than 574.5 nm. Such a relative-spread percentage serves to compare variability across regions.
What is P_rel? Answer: 162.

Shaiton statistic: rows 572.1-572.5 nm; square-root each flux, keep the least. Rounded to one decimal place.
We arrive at 13.3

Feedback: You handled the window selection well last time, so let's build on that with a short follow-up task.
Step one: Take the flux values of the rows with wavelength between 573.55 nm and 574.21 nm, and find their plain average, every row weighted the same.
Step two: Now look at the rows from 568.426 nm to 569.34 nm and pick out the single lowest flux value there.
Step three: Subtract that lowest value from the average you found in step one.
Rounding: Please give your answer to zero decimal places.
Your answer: 26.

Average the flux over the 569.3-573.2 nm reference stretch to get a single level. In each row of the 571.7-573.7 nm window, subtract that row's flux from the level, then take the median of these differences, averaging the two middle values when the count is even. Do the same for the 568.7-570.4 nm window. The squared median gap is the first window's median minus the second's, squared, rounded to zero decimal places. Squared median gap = 52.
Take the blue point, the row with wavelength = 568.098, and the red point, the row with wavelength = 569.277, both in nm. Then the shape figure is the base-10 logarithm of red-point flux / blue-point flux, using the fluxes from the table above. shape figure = -0.036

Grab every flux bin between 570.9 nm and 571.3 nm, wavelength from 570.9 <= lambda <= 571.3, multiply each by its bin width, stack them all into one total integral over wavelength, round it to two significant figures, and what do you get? 69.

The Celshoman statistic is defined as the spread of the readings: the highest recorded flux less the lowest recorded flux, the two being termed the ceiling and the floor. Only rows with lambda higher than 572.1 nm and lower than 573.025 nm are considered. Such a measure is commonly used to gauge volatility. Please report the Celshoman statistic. 25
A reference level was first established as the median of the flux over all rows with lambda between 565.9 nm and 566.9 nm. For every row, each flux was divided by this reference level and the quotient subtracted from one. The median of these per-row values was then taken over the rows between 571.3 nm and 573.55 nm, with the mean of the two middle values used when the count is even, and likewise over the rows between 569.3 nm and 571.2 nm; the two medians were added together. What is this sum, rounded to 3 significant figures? -0.123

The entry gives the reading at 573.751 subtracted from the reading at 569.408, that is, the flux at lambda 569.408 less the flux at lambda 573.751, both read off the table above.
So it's -29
